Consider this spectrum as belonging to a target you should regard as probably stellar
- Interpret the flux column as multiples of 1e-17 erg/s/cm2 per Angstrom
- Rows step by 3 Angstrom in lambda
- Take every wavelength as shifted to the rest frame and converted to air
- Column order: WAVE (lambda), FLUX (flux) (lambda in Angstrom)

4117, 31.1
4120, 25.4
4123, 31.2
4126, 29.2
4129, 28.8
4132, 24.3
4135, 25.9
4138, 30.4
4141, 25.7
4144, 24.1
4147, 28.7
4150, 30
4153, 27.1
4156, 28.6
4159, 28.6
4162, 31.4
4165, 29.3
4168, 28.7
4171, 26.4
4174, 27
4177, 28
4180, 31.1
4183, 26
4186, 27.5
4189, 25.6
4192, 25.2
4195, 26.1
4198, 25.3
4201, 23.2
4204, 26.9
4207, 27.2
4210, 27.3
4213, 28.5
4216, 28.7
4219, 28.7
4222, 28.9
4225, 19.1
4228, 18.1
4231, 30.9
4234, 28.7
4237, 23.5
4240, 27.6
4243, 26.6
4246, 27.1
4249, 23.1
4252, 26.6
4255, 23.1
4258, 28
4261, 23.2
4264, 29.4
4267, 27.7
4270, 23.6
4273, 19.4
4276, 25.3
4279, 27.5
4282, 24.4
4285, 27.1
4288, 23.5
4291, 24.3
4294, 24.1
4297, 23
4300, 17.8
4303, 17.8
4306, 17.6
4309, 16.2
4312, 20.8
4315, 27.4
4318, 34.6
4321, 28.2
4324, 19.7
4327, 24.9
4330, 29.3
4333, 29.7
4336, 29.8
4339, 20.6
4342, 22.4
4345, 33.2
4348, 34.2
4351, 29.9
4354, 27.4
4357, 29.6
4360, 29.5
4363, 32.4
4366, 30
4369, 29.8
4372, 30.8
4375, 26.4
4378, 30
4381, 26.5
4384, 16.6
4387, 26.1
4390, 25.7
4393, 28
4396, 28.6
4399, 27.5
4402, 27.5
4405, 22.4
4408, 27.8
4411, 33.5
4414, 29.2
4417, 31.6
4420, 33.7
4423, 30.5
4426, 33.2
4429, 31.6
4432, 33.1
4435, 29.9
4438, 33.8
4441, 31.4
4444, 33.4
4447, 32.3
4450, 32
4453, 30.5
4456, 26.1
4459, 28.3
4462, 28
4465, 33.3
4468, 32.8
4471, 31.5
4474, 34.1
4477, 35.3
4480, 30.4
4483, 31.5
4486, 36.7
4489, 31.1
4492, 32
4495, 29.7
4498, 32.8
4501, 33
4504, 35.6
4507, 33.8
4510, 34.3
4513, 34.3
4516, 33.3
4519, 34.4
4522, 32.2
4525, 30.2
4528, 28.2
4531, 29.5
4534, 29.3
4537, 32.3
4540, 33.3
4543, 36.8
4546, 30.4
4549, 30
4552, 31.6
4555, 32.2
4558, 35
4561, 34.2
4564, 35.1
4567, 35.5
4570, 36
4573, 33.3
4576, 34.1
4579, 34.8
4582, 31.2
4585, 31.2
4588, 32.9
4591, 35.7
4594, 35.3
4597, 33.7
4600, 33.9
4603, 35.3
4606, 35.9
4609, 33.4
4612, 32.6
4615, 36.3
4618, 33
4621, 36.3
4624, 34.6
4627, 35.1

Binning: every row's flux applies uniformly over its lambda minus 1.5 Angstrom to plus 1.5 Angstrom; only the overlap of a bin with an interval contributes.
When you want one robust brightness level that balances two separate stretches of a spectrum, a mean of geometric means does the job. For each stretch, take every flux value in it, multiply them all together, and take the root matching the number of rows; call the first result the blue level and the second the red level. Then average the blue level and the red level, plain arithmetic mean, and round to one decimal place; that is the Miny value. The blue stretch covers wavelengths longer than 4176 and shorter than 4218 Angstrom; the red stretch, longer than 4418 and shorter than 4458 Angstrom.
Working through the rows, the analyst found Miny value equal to 29.2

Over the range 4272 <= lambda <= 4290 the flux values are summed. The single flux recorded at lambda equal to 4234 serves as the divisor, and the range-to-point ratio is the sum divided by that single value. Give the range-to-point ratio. 5.1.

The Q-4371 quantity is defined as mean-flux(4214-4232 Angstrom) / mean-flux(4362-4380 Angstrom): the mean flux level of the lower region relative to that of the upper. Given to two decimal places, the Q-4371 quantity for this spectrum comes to 0.86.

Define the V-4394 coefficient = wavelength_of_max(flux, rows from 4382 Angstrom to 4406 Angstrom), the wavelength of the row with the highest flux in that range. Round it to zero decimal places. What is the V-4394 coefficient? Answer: 4396 Angstrom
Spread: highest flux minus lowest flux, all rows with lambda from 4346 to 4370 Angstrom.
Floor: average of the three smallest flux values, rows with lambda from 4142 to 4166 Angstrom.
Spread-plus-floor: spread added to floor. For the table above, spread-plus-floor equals 33.4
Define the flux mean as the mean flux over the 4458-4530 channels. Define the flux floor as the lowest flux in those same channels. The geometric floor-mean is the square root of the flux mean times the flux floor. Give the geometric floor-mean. 30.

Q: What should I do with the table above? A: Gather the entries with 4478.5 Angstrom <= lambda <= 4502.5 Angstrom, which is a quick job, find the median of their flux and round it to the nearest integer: 32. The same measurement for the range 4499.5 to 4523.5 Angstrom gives 34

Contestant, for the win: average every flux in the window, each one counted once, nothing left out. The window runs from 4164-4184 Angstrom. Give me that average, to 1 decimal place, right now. 28.1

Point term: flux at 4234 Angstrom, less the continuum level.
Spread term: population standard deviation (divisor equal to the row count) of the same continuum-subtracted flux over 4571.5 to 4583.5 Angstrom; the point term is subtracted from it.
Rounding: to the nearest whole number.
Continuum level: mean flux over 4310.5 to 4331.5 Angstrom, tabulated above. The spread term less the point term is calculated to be -1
